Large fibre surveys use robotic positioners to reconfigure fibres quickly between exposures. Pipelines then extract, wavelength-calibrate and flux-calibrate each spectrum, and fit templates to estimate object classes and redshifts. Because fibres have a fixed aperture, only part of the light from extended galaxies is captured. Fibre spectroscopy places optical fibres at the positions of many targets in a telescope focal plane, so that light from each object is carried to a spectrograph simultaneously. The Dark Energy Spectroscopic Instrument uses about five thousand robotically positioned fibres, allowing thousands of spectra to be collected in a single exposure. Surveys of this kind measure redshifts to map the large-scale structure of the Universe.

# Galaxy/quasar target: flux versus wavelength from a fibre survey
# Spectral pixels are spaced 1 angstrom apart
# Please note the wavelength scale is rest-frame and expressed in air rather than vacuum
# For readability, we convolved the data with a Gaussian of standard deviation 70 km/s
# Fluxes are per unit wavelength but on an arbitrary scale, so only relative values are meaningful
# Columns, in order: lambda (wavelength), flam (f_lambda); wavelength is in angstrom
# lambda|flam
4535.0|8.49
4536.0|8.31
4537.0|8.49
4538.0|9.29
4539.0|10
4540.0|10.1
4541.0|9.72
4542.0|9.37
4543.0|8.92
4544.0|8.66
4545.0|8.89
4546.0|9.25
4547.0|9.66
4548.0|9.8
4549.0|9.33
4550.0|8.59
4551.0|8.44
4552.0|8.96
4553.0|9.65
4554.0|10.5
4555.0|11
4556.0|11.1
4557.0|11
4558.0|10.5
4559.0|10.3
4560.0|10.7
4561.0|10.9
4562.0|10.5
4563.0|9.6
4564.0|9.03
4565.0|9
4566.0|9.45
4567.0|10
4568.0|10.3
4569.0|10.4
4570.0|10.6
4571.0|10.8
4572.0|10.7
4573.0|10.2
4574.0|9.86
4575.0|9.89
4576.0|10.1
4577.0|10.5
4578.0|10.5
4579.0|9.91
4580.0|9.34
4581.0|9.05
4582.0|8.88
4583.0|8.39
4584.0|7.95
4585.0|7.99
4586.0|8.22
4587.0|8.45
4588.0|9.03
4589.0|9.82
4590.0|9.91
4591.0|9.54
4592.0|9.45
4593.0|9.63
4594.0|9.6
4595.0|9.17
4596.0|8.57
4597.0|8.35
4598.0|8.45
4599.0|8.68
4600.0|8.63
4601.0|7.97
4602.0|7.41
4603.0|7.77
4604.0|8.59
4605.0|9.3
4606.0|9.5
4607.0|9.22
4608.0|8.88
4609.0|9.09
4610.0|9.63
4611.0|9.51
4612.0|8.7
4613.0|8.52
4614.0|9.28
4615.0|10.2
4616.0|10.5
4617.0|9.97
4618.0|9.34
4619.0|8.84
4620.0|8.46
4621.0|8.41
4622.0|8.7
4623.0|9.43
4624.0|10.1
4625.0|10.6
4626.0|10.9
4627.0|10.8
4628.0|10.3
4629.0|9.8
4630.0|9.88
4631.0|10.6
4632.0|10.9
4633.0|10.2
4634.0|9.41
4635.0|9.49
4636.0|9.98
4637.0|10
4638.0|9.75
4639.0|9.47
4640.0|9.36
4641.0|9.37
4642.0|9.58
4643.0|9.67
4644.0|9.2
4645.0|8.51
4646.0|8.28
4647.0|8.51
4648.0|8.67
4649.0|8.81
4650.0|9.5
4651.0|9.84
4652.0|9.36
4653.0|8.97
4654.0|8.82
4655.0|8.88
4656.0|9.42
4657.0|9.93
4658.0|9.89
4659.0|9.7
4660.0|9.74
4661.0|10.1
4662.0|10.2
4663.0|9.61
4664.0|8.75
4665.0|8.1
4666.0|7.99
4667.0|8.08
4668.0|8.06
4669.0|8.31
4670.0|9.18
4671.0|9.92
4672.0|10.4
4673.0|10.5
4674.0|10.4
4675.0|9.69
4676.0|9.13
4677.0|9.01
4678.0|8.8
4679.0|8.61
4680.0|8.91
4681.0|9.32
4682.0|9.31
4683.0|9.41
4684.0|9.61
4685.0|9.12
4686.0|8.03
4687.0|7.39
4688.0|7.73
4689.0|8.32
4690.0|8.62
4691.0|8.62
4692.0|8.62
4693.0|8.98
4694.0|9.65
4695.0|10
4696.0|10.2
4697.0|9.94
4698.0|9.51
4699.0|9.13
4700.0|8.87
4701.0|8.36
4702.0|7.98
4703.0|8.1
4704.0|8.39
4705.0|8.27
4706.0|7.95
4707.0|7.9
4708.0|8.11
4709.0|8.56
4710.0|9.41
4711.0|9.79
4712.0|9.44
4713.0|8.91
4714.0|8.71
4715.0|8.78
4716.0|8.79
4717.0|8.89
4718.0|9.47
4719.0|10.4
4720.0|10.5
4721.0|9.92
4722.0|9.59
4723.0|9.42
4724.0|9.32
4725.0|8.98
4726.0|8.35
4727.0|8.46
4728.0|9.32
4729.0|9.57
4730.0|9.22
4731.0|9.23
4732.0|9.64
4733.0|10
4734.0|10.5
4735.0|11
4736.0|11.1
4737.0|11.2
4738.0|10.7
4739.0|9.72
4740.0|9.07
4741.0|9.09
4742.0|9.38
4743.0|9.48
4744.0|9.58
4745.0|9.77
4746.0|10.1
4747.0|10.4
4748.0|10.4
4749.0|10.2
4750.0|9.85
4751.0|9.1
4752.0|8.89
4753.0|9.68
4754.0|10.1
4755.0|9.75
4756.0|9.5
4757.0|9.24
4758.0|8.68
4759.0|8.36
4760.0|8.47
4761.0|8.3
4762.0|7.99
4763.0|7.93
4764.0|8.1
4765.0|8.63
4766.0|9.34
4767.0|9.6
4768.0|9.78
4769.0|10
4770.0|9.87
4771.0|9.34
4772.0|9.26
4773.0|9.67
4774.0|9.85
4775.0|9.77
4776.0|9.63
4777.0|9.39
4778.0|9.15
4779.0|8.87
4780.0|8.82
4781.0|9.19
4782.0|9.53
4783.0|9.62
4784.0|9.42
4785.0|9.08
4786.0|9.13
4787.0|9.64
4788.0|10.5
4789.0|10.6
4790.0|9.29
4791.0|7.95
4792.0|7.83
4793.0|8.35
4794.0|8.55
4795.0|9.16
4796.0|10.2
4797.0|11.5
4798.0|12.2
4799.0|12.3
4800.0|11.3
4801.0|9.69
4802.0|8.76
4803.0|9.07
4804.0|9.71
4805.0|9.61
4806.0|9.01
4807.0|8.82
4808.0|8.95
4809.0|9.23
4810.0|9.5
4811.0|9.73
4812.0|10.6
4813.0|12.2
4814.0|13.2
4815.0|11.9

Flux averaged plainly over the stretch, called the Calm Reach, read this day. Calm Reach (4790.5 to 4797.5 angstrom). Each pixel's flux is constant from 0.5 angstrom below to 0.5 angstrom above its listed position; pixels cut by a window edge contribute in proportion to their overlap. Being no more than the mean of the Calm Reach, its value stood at 9.1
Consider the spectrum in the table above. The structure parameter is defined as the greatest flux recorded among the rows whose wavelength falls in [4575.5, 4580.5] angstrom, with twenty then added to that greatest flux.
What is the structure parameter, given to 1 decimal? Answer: 30.5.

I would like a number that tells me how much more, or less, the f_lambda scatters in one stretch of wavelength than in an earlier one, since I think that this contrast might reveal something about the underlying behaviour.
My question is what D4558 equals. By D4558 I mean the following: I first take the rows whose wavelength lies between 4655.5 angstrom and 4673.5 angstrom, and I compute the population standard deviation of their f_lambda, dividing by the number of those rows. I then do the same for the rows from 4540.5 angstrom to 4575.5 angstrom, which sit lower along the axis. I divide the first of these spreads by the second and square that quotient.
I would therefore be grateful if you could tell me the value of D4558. 1.3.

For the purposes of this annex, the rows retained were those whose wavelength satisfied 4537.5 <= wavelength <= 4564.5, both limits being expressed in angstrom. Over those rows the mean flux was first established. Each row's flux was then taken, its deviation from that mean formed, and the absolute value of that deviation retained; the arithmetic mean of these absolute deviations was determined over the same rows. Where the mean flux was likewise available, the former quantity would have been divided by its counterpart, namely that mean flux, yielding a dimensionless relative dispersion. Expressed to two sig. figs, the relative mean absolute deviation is 0.070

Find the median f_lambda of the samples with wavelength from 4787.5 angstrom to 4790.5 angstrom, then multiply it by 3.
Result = 31.5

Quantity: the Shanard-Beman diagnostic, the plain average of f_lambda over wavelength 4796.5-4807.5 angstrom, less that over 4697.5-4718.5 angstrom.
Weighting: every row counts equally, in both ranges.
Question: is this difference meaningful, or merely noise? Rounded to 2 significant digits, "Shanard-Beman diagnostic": 1.4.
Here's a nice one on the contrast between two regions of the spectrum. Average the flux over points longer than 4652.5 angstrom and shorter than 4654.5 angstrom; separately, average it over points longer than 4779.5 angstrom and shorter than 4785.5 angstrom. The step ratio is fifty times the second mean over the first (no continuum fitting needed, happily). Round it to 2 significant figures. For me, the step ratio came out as 52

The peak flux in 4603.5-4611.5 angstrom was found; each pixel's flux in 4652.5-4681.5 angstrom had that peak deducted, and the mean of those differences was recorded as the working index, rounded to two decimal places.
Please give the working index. -0.37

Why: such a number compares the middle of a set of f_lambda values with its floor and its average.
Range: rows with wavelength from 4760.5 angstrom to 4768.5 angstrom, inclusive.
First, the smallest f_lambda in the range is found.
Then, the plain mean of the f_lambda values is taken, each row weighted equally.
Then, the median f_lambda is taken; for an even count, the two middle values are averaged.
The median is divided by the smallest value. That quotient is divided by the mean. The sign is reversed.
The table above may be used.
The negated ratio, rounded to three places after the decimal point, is -0.123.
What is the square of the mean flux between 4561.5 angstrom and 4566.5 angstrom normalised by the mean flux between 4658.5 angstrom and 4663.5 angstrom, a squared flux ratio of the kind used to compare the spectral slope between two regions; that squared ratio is 0.93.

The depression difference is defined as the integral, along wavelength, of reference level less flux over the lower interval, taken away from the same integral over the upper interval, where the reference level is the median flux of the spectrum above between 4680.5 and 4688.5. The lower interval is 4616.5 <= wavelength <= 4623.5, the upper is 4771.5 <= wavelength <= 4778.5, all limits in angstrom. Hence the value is -3.6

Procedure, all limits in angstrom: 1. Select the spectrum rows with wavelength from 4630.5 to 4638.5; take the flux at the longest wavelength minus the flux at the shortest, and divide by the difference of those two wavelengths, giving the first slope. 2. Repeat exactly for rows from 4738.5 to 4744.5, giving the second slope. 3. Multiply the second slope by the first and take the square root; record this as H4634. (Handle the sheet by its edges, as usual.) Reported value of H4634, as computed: 0.06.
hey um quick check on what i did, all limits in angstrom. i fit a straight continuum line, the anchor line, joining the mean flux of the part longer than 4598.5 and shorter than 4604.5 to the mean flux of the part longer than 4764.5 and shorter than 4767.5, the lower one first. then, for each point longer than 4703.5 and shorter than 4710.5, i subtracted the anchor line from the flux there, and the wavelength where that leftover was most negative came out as 4707.0 angstrom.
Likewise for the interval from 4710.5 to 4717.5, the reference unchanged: 4714.0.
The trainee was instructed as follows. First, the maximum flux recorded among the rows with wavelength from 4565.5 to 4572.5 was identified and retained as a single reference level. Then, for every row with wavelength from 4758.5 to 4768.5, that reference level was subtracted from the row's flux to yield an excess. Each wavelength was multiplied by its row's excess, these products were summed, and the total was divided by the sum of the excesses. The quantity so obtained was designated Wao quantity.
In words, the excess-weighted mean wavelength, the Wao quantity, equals 4762.8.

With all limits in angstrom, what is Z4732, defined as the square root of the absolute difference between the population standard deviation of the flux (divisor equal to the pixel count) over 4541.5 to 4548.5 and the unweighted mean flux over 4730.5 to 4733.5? 3.04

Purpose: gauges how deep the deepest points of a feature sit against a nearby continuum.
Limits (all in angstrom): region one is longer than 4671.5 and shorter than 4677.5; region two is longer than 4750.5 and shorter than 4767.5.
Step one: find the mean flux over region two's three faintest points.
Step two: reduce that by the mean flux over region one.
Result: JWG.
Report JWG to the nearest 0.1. -1.8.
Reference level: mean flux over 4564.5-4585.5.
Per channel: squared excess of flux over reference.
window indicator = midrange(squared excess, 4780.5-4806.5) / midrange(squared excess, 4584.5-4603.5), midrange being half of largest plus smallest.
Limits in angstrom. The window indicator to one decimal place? 1.3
